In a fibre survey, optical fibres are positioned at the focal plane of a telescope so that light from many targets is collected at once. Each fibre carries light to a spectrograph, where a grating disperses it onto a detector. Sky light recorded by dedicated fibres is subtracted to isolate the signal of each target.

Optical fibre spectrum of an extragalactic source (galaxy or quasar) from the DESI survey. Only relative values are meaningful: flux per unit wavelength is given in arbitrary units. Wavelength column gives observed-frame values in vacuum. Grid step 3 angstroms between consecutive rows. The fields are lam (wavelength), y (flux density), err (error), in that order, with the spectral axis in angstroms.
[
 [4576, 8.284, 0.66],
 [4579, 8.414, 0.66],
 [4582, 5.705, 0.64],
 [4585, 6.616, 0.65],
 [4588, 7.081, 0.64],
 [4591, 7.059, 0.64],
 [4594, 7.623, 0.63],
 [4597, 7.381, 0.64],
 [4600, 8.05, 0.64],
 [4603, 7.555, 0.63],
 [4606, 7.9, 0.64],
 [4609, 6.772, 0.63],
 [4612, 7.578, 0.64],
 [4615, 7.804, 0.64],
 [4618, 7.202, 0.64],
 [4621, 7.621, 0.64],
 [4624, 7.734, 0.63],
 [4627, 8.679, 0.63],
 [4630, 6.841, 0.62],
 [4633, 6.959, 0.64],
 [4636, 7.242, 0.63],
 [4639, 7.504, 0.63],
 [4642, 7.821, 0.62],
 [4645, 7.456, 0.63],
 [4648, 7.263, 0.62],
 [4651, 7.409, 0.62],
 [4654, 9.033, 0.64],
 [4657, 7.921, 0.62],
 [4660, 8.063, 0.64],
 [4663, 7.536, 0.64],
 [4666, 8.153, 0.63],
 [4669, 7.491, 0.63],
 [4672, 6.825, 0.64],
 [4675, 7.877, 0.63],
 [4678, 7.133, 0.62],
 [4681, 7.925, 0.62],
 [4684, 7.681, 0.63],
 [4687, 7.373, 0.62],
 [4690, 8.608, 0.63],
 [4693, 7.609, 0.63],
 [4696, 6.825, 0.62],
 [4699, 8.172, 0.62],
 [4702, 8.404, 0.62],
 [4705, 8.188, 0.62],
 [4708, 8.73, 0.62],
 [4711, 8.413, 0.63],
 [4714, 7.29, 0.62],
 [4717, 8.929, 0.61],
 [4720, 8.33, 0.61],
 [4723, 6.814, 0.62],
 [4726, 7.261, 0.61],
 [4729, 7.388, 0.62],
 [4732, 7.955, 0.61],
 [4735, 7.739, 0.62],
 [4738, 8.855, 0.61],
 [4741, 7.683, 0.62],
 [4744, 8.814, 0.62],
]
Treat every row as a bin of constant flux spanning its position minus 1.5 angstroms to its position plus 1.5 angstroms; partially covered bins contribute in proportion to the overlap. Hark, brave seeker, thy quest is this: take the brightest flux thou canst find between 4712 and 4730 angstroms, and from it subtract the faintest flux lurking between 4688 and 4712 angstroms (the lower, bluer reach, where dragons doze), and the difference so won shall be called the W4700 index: 2.10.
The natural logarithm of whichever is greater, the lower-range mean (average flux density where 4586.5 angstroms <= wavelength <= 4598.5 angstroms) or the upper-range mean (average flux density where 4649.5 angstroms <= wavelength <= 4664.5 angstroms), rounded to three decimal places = 2.078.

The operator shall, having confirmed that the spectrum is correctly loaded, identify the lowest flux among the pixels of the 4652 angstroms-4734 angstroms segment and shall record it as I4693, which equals 6.814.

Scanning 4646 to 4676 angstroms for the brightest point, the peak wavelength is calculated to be 4654 angstroms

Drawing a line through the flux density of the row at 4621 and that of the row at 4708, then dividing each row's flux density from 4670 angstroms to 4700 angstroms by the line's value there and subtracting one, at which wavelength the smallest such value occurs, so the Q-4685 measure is 4696 angstroms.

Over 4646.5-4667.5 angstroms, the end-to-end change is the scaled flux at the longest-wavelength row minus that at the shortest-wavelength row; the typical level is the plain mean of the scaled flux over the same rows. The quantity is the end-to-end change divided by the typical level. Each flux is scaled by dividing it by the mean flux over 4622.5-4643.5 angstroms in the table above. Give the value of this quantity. 0.11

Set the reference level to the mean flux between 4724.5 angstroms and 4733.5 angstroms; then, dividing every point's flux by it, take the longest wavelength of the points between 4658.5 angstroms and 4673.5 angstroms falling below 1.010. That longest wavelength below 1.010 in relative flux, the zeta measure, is 4672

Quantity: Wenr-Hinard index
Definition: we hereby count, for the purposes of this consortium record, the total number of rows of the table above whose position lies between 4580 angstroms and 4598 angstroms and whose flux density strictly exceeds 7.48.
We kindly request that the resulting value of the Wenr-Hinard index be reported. 1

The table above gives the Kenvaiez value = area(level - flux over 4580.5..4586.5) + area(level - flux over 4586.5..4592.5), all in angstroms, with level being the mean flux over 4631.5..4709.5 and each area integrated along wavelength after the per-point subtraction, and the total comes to 13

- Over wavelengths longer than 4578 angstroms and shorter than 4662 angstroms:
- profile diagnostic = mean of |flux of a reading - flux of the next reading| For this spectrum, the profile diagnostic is 0.63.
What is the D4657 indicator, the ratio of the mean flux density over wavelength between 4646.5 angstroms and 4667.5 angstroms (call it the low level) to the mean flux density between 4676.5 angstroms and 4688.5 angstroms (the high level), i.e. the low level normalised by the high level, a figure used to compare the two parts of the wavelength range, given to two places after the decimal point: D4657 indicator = 1.05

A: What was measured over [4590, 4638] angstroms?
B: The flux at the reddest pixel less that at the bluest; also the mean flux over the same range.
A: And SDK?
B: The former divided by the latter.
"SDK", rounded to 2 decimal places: 0.02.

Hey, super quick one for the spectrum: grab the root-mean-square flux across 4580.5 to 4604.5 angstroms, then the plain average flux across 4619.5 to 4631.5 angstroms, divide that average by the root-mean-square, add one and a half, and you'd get 2.58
